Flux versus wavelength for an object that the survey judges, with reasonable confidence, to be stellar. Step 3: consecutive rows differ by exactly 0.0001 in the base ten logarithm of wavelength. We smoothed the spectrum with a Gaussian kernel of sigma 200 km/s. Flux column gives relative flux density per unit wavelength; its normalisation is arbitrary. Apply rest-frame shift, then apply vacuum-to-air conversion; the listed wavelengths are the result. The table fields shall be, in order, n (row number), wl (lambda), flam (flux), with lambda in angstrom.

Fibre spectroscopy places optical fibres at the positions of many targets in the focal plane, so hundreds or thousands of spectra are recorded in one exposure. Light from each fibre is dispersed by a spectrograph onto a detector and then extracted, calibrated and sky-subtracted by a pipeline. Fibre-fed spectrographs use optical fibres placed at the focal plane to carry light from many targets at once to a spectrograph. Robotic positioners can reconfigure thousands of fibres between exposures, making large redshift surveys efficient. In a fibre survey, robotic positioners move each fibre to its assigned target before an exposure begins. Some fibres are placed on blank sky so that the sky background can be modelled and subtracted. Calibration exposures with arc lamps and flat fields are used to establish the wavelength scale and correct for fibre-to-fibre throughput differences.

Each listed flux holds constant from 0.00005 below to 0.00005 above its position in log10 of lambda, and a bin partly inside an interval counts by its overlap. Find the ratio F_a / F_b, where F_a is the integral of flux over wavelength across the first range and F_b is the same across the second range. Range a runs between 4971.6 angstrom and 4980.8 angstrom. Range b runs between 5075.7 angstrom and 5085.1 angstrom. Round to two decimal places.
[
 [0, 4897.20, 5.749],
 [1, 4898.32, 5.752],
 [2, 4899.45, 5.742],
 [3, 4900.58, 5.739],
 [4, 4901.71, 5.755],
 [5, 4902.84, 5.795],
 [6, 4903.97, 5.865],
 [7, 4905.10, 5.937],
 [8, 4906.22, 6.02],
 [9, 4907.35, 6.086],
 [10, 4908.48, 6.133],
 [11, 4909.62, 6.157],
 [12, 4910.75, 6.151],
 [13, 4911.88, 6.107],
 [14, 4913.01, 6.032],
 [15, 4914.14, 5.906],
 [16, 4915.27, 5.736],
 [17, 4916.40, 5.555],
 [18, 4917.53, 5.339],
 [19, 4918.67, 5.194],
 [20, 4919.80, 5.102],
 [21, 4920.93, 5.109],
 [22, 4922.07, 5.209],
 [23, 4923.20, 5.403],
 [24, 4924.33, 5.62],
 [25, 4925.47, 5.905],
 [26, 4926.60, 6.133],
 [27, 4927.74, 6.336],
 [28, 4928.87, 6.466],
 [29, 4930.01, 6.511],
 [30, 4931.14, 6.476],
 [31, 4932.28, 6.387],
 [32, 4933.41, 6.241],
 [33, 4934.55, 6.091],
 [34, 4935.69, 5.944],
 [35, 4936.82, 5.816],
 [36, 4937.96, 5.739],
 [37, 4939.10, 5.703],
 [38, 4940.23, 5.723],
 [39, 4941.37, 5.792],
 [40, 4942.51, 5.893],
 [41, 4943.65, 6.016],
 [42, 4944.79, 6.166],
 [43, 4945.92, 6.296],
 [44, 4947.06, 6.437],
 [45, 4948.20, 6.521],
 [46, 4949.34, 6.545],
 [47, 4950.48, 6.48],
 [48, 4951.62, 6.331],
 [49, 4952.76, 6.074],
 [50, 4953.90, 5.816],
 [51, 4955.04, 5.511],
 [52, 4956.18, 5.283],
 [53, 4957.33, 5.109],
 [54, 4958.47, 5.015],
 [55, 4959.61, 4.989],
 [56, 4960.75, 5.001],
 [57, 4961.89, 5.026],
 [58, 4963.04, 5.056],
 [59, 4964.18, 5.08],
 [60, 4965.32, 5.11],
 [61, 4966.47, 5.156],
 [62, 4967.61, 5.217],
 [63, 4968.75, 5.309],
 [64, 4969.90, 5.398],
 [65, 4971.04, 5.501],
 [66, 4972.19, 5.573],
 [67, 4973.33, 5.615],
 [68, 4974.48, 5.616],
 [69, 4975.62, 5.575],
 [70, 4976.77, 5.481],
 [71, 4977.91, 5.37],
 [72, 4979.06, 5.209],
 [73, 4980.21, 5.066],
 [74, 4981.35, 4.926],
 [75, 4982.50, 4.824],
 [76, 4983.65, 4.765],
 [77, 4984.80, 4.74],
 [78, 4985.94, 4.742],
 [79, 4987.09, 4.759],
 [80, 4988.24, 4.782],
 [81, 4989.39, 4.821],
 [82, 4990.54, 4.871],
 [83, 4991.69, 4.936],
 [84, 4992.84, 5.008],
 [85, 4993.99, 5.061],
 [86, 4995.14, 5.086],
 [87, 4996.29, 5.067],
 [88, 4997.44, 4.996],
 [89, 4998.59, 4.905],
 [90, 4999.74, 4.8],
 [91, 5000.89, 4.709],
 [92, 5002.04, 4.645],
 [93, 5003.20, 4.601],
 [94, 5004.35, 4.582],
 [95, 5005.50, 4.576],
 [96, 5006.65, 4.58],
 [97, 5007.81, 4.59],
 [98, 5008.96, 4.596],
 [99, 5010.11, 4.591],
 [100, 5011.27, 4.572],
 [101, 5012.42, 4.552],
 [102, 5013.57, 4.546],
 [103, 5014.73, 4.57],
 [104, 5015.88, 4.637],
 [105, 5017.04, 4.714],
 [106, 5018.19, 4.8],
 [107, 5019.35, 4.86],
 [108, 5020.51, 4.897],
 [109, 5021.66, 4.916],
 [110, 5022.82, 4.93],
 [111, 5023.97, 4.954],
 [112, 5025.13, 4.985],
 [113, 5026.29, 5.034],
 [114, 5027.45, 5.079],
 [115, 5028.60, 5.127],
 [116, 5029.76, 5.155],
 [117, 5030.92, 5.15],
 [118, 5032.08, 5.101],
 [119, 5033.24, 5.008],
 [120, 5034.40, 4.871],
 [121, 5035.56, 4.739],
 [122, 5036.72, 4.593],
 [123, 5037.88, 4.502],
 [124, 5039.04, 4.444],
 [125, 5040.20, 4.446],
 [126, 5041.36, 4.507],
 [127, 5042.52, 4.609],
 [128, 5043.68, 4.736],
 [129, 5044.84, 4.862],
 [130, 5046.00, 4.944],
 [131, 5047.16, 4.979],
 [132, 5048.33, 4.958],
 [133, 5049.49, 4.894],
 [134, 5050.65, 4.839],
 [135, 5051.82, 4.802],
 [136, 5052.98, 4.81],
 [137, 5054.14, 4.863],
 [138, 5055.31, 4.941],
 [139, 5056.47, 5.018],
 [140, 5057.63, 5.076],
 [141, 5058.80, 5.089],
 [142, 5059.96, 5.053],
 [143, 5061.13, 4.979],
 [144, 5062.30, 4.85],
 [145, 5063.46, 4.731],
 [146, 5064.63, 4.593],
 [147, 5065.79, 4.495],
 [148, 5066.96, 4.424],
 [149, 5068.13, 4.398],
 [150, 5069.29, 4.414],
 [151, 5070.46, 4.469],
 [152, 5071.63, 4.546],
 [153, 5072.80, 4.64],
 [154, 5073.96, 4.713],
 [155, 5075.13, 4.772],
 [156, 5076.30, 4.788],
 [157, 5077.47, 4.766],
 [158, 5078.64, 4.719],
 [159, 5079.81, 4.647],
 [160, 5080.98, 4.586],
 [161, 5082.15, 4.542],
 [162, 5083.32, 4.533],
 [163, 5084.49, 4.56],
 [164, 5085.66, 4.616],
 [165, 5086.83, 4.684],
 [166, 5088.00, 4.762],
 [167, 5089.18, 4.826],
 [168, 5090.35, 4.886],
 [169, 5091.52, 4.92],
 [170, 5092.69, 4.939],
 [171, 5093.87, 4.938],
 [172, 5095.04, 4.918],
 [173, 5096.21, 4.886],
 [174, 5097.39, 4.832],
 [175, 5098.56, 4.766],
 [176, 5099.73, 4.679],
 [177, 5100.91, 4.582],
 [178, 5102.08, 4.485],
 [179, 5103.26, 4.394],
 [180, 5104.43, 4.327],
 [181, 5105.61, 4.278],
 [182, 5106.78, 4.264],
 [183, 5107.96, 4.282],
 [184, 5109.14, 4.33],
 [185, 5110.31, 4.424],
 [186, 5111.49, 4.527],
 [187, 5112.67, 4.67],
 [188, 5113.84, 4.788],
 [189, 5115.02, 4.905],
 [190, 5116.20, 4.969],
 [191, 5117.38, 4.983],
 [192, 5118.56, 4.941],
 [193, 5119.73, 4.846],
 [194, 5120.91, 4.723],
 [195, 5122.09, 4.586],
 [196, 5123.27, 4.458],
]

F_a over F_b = 1.15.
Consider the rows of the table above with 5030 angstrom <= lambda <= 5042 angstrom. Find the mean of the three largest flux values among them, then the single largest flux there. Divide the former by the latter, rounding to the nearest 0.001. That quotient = 0.988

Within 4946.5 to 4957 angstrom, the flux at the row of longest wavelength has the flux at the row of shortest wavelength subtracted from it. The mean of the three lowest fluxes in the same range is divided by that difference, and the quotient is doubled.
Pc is -10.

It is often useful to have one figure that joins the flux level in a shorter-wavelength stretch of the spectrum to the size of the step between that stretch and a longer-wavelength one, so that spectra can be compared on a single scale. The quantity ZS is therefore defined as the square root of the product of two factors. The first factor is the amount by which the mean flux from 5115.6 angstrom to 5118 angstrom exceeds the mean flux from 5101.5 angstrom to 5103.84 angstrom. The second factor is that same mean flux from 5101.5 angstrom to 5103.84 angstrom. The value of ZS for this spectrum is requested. 1.54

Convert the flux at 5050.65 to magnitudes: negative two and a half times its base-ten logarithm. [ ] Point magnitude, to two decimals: -1.71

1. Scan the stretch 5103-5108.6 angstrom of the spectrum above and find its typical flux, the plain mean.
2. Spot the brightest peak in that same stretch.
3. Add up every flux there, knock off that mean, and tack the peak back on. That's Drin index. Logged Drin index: 21.6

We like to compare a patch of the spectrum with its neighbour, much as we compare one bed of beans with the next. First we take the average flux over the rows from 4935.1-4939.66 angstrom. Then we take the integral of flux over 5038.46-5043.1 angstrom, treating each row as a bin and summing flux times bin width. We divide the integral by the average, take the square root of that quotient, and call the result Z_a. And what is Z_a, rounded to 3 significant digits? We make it 1.90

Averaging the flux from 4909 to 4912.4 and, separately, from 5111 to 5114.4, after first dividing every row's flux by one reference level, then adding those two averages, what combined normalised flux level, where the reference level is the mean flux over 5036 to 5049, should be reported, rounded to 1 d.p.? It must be 2.3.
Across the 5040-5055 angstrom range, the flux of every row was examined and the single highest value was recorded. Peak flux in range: 4.979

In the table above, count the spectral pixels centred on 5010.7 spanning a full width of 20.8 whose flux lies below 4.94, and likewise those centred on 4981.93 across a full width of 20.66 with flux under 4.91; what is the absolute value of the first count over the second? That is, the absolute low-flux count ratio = 2.25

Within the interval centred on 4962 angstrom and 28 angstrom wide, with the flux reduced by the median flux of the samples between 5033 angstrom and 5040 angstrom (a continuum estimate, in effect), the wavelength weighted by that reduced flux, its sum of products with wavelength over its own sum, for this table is 4959.5 angstrom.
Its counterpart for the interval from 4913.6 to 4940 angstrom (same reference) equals 4928.1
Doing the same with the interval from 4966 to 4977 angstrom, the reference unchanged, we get 4972.2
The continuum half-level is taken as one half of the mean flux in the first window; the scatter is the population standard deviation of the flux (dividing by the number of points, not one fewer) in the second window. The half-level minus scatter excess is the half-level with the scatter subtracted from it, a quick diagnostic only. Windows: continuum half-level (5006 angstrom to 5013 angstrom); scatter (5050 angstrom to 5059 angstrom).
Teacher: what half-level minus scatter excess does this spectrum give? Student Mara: 2.2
